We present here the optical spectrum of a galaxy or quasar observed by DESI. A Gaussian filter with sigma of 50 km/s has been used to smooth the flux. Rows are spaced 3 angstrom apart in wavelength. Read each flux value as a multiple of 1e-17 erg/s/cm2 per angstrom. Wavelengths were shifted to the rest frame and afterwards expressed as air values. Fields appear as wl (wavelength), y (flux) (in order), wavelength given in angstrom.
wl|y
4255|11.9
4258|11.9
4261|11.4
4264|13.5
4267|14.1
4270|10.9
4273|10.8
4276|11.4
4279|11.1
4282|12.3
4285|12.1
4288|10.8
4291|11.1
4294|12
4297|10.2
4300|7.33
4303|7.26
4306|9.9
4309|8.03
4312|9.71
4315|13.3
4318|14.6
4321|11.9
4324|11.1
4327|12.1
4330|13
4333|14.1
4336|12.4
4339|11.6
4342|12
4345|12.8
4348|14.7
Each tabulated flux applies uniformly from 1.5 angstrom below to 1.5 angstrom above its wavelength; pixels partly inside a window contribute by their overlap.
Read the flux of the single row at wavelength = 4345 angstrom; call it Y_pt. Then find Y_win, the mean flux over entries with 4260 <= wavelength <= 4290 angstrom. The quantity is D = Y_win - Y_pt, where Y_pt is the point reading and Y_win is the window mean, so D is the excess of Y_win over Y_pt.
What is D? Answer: -1.0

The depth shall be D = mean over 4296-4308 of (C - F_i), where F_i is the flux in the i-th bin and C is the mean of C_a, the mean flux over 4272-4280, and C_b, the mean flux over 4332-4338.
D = 3.5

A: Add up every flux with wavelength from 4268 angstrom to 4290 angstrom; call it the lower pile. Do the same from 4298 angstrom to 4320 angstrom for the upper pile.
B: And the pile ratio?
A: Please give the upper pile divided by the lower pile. 0.88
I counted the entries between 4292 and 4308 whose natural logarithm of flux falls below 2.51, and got 5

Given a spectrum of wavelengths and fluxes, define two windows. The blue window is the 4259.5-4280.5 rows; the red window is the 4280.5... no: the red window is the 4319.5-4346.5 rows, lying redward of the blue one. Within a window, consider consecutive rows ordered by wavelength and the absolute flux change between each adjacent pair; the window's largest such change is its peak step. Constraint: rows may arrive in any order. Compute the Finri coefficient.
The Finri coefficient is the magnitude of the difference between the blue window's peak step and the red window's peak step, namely 1.5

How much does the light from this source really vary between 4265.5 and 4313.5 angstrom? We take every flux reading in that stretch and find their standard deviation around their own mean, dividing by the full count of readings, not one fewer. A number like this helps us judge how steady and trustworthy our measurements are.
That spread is 1.8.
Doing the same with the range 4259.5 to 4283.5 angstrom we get 1.2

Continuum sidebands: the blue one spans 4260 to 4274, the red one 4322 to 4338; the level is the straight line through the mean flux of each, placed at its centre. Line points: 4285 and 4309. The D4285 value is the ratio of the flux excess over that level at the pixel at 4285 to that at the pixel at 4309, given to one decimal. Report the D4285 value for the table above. 0.0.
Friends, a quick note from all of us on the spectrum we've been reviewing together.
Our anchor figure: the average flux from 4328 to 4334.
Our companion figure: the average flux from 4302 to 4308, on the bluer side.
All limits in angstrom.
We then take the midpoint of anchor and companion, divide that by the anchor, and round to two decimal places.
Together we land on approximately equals 0.82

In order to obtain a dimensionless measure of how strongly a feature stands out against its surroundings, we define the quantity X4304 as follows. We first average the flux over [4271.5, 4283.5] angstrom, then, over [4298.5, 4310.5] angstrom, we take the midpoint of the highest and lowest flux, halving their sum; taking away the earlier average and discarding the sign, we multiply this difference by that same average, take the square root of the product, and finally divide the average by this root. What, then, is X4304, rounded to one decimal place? 2.0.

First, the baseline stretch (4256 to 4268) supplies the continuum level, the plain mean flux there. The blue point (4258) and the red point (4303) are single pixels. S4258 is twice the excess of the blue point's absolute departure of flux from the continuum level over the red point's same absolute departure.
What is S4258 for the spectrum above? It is -9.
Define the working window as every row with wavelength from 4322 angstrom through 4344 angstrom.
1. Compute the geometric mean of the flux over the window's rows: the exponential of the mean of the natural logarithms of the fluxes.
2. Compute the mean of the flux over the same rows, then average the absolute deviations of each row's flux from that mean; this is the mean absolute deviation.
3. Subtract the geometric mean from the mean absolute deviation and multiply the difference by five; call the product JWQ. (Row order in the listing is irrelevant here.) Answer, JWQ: -57.9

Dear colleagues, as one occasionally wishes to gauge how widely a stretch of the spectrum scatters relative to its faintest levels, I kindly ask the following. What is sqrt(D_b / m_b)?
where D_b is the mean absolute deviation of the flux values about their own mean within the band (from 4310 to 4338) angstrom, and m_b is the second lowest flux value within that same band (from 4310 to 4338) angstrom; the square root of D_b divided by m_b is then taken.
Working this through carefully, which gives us 0.32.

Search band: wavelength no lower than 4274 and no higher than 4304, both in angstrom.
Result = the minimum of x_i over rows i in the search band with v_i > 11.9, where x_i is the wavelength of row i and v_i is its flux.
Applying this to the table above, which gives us 4282 angstrom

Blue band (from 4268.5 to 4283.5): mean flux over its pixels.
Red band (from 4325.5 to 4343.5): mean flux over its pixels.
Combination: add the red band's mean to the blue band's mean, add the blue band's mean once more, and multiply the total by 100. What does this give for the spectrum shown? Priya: 3513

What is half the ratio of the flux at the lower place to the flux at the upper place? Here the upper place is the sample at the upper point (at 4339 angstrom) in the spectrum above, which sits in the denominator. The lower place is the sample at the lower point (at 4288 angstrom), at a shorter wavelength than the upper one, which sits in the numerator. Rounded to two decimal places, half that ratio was 0.47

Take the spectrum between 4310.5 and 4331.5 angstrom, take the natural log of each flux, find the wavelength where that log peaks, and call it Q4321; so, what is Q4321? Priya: 4318 angstrom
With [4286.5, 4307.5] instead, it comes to 4294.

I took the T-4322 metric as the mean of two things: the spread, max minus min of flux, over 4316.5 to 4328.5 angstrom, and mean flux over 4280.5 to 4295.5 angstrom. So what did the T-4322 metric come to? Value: 7.58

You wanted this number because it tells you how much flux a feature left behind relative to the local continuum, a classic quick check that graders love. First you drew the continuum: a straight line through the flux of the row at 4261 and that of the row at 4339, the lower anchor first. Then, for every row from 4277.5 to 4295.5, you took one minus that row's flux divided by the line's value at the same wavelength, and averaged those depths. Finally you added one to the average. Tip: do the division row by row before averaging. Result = 0.99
